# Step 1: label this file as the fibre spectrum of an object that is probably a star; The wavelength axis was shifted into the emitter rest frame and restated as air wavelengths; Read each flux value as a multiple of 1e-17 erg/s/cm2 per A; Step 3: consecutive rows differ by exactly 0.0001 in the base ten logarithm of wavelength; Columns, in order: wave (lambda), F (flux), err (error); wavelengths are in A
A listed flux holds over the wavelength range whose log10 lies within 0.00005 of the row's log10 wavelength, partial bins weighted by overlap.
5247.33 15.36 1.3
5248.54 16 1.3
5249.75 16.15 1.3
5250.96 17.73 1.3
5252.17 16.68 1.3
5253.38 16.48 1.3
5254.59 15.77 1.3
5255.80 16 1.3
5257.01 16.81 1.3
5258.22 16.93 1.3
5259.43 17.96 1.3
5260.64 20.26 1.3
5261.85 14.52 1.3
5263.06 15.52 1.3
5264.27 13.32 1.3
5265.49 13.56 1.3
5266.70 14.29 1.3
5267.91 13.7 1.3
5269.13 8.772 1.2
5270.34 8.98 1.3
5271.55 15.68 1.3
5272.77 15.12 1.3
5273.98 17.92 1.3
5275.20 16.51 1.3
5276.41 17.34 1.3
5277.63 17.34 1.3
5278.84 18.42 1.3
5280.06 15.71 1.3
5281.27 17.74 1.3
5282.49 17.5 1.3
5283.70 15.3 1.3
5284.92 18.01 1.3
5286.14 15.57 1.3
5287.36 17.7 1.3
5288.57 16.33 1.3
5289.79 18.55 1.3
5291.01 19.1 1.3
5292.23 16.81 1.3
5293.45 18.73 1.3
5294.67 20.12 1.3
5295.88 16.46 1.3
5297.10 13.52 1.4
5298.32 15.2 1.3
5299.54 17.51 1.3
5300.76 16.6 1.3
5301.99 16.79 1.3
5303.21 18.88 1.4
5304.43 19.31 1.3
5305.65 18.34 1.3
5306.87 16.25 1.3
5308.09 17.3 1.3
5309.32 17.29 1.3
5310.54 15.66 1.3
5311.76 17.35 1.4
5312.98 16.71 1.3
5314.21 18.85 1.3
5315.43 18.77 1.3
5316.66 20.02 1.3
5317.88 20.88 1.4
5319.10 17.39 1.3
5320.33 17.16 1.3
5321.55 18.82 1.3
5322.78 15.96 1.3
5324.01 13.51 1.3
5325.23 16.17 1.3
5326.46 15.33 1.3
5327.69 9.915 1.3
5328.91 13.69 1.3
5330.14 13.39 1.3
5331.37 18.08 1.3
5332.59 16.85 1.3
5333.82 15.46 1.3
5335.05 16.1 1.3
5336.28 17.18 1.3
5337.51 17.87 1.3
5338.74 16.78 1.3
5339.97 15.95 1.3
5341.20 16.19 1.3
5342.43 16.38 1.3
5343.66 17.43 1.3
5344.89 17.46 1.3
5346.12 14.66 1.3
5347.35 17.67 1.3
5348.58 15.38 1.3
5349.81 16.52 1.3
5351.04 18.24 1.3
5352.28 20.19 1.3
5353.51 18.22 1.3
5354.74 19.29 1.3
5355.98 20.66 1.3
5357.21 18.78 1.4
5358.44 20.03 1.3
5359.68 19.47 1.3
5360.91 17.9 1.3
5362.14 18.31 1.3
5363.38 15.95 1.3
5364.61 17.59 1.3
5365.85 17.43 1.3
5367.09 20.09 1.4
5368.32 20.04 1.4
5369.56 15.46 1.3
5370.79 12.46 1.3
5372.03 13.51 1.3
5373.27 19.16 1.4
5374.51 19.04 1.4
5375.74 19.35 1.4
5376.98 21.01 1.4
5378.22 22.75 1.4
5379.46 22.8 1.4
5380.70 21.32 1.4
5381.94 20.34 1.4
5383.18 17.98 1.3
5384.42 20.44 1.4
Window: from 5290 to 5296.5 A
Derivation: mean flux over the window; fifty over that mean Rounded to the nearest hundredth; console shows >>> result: 2.74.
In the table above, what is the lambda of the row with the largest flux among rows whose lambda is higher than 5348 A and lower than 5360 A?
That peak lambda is 5355.98 A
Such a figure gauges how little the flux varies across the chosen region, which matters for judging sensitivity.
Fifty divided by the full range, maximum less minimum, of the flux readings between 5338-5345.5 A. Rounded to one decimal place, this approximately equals 33.1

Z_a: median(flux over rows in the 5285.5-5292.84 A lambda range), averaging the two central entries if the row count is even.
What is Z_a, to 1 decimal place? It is 17.3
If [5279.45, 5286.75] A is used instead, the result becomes 16.6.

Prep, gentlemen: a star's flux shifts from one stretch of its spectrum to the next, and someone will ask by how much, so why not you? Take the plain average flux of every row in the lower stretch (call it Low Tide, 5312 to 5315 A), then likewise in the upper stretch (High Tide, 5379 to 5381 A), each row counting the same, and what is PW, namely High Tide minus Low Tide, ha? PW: 4.3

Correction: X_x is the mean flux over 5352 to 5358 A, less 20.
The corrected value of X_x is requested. -0.6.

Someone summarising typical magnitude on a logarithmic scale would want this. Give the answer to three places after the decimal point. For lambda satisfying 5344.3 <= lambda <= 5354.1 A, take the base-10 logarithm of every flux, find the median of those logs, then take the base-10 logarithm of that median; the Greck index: 0.095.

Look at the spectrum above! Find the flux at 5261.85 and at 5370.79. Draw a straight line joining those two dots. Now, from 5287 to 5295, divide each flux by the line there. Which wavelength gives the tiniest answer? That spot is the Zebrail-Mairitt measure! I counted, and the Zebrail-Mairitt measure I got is 5288.57 A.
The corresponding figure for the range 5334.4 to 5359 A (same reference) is 5346.12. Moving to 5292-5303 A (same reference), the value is 5297.10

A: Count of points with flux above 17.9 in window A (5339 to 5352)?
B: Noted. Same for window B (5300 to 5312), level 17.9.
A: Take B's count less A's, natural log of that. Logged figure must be 0.69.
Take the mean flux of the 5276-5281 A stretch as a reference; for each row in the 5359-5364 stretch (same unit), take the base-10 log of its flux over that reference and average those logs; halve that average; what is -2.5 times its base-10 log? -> 5.2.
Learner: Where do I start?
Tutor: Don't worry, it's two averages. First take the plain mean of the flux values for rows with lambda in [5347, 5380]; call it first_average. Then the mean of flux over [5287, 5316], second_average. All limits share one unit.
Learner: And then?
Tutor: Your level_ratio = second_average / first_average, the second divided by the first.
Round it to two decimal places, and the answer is 0.95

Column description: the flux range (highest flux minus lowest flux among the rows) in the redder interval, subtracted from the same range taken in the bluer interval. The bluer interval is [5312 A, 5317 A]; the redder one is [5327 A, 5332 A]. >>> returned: -4.9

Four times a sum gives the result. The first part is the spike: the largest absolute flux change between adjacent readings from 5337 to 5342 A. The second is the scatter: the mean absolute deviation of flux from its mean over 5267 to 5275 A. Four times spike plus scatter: 16.3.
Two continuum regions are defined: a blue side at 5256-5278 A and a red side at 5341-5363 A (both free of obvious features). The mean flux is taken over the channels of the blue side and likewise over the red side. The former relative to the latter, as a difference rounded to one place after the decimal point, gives -2.7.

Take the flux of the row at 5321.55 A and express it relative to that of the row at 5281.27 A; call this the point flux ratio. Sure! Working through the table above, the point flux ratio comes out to 1.06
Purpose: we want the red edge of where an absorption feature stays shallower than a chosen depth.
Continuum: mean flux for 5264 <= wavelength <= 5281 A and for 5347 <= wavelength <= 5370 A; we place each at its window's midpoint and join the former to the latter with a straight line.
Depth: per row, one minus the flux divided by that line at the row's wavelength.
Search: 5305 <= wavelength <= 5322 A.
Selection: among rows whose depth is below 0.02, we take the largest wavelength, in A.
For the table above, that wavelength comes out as 5321.55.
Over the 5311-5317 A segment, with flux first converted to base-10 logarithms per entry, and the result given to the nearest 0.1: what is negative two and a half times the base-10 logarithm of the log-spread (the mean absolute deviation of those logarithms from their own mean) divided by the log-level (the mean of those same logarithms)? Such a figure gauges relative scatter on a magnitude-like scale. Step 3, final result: 4.3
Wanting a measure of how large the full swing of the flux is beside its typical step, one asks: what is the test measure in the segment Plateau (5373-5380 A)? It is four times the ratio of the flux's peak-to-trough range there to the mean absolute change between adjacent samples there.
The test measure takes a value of 19.4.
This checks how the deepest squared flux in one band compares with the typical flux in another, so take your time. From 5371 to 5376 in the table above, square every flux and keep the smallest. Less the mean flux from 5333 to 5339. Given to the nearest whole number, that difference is 166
